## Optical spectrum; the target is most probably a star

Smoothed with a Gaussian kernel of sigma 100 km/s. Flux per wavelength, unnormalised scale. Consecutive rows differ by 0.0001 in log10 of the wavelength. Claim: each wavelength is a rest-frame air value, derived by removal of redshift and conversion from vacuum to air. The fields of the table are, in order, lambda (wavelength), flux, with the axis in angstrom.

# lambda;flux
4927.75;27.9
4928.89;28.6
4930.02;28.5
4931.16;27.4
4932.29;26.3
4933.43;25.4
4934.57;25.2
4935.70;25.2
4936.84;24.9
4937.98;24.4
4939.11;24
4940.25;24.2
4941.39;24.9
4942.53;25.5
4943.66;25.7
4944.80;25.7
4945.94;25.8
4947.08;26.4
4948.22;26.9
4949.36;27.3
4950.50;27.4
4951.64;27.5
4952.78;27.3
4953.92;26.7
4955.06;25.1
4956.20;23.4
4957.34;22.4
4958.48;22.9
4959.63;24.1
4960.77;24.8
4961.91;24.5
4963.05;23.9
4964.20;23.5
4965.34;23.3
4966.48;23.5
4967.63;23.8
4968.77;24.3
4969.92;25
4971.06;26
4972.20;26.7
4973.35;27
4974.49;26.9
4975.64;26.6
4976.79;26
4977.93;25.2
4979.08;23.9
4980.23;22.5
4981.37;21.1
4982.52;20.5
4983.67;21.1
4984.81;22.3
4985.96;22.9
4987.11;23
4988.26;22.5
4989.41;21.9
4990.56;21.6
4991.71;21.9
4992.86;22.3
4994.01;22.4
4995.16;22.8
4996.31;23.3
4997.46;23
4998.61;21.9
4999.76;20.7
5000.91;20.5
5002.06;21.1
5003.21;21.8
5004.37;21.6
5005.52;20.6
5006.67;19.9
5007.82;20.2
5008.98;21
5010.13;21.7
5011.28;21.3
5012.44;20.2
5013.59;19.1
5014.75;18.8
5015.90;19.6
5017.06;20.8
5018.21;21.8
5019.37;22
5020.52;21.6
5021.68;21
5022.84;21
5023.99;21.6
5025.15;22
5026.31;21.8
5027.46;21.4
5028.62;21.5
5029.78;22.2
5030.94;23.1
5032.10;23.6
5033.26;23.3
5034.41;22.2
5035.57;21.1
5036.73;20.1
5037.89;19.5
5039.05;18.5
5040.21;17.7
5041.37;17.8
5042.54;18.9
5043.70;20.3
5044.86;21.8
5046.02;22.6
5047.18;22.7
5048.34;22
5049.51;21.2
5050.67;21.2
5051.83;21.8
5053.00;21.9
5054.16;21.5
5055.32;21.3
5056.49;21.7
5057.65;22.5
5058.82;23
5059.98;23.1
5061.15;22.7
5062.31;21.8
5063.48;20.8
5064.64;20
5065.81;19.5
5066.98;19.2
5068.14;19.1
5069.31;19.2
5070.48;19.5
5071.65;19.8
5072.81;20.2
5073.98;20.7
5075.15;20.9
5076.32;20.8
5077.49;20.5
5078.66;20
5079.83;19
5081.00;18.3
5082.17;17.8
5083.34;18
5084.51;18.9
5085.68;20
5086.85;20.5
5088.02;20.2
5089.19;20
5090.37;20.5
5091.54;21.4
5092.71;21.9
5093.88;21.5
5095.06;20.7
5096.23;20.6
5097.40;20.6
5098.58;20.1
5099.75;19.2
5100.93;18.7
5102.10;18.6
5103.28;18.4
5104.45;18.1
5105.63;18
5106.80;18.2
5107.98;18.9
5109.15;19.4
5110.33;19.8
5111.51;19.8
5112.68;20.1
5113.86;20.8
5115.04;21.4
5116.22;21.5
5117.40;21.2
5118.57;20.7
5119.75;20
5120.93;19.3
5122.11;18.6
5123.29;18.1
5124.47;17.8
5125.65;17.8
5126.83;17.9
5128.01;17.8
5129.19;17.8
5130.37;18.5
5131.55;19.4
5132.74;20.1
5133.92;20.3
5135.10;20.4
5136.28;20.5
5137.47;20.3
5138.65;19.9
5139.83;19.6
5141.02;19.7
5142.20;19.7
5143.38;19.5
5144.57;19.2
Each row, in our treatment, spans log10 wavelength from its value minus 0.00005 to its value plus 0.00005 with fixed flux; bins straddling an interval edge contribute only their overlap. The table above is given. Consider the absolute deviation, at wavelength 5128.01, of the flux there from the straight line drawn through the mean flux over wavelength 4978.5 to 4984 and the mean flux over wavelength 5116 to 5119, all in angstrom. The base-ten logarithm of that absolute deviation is 0.5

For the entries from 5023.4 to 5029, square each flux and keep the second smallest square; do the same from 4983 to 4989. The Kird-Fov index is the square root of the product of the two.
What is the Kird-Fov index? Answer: 479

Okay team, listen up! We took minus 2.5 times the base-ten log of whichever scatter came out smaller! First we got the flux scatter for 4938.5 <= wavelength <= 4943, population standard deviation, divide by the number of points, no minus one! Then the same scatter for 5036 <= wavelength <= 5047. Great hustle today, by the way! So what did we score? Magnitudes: 0.57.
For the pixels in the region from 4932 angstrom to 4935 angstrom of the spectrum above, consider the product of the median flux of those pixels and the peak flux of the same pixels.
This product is 668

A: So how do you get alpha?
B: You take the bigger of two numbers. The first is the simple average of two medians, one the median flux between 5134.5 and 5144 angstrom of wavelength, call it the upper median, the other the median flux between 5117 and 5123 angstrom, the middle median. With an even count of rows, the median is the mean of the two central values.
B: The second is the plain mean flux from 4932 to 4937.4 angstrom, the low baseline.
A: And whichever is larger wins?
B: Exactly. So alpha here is 25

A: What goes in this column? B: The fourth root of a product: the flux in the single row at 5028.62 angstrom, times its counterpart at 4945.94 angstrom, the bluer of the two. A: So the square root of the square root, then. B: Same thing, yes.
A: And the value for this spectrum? 4.85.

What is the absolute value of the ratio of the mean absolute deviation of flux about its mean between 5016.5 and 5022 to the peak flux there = 0.0196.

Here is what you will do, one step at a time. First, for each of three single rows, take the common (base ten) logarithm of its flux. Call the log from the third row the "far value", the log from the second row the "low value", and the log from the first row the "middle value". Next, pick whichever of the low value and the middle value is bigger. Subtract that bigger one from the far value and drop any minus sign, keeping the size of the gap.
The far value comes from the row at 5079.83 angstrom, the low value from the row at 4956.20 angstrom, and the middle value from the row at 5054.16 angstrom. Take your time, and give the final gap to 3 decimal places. 0.090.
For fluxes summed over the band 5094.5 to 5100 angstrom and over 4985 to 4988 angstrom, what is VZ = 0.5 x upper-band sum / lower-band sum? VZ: 1.1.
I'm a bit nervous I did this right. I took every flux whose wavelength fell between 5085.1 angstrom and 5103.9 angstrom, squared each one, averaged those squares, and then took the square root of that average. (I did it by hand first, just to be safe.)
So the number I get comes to 20.2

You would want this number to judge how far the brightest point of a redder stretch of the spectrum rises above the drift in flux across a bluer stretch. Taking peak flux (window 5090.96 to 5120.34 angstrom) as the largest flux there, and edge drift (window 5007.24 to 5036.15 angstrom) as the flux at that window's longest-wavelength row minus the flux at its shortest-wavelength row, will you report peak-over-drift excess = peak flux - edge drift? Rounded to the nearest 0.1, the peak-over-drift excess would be 21.0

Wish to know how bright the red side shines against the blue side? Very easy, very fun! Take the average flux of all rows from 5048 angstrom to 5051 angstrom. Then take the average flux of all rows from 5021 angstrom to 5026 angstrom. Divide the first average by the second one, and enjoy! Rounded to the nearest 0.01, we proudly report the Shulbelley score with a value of 1.00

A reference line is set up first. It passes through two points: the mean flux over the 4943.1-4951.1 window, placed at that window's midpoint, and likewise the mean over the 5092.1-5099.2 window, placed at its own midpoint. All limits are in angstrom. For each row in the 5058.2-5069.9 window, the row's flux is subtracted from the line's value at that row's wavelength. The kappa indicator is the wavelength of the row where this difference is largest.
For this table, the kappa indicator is 5068.14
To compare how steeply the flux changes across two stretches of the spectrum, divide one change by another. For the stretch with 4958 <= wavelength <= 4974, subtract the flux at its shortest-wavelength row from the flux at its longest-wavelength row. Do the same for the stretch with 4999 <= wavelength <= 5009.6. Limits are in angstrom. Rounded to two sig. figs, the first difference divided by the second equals 14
